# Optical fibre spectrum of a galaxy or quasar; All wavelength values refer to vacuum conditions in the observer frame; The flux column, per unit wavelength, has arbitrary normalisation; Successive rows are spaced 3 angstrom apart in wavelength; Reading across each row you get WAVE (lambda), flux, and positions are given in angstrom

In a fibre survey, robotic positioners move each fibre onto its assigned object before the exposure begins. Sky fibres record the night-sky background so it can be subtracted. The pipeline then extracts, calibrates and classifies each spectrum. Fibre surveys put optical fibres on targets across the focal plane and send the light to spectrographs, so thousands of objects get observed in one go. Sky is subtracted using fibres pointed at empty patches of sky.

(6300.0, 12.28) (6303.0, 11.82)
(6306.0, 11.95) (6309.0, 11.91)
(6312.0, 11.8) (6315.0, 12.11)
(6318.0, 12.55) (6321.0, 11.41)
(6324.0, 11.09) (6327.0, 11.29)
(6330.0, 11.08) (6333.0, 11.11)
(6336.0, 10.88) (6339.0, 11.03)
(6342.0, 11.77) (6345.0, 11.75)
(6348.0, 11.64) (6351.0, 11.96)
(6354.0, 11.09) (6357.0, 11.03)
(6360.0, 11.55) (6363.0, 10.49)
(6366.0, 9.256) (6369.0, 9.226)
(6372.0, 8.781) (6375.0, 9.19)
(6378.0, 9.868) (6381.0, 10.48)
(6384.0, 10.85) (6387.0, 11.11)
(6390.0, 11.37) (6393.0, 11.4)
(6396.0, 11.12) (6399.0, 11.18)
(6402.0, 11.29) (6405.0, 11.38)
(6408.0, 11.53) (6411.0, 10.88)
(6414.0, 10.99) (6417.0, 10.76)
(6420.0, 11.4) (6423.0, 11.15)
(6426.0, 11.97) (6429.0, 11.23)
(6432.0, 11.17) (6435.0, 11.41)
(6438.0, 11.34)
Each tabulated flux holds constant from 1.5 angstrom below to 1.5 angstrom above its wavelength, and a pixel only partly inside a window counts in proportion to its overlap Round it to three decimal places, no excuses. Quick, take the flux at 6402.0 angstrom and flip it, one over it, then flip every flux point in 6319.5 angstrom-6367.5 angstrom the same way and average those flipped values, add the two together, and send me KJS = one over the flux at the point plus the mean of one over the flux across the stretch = 0.179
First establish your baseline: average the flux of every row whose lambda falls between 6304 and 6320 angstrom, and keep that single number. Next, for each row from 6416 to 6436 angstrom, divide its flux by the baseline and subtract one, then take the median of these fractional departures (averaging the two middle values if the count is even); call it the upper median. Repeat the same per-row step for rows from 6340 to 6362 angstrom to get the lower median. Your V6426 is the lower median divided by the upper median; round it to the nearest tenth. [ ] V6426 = 0.5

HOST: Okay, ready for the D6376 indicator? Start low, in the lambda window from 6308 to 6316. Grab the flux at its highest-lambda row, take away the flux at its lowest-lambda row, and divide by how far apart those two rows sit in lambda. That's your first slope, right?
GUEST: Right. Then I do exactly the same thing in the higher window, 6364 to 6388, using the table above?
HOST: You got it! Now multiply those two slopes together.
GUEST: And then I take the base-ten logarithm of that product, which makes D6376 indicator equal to -2.5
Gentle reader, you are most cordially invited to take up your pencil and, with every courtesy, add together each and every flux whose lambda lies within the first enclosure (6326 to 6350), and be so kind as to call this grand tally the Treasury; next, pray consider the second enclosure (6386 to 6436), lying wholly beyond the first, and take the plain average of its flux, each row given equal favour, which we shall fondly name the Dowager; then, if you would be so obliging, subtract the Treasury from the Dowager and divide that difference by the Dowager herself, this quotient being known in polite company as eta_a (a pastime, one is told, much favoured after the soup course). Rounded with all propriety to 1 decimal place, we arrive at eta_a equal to -7.0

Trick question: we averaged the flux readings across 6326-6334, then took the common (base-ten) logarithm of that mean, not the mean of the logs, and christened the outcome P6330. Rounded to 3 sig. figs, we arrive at 1.05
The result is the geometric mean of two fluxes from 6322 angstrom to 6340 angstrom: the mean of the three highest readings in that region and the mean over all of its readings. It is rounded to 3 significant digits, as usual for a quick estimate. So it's 11.1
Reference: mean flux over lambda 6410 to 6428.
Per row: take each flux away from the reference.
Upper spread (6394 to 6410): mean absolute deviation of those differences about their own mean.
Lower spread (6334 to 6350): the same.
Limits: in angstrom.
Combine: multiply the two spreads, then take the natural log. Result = -3.1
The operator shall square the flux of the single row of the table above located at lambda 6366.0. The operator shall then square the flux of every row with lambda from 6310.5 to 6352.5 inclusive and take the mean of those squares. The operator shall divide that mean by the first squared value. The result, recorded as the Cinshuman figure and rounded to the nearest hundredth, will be 1.56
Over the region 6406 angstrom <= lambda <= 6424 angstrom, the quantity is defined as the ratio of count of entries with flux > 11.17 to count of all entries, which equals 0.33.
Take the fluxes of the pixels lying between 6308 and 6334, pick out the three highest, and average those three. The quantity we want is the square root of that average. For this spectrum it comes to 3.49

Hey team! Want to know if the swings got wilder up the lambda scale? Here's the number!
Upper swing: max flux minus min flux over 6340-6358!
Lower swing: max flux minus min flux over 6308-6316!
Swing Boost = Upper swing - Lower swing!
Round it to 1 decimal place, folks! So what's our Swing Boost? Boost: 0.6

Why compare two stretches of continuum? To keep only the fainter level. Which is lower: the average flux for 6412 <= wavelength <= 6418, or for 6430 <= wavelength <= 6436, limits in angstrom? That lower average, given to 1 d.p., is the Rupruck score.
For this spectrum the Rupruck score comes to 10.9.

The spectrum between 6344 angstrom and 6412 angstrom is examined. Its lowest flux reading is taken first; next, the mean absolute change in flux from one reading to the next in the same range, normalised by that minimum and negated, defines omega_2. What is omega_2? -0.045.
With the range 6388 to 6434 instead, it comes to -0.028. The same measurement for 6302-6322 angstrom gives -0.032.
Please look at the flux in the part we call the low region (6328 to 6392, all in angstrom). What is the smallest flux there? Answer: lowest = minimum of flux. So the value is 8.781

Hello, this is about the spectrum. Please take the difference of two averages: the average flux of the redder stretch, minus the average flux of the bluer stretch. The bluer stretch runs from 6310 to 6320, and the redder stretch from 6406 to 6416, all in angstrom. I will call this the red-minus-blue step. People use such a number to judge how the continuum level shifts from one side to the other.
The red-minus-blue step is -1.0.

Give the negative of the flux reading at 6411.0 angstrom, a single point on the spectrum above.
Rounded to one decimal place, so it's -10.9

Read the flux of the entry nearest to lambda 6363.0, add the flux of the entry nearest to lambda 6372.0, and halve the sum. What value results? 9.6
